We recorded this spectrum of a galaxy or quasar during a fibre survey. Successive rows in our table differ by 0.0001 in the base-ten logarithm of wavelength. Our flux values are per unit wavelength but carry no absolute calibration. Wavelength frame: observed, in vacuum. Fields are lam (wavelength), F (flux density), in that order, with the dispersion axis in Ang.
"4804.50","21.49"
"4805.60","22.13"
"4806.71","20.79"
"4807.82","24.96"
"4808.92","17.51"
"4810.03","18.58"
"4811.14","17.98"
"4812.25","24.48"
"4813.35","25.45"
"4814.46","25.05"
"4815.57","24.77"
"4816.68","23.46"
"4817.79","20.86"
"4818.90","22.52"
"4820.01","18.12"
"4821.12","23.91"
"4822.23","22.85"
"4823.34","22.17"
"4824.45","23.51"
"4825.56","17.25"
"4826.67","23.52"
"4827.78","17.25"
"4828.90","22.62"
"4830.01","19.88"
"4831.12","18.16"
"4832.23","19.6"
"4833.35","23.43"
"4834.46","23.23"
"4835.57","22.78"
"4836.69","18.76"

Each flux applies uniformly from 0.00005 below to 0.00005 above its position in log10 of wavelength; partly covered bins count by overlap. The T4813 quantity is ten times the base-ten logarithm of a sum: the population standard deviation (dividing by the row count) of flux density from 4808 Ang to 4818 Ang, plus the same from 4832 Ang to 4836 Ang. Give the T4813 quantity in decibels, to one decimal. 6.7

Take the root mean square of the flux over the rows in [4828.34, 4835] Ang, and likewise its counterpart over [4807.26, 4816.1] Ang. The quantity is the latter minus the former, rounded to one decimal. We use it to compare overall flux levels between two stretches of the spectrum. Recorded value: 1.3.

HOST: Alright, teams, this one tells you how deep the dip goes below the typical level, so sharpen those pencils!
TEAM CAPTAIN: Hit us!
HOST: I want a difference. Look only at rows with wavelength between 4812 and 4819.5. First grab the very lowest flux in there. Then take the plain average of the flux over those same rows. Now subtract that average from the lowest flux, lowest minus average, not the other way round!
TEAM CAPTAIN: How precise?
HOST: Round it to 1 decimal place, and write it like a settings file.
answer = -2.9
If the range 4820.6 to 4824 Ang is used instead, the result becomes -0.8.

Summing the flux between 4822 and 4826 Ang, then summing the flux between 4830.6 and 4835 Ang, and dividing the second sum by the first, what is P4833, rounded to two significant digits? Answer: 0.98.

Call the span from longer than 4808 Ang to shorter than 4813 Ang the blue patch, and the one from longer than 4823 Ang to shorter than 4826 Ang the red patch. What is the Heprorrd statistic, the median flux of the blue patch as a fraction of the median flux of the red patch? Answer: 0.82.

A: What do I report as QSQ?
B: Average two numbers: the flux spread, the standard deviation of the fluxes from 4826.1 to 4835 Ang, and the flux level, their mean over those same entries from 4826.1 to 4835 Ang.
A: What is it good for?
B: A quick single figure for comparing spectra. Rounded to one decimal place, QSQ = 11.7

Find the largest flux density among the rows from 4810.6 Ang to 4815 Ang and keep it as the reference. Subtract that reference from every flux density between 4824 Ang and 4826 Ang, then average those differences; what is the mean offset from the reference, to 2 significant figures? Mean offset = -5.1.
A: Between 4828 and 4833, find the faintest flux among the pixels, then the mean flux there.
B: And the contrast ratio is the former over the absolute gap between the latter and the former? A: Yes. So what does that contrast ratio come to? 10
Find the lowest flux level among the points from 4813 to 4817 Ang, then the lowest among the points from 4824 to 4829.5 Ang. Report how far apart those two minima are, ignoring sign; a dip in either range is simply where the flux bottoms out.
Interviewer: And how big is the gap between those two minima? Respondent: 6.2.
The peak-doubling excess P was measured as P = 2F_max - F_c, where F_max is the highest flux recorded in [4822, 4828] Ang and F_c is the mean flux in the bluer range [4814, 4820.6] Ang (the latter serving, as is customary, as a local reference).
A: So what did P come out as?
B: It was 24.6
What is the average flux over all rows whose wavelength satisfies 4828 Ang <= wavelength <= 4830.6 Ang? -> 21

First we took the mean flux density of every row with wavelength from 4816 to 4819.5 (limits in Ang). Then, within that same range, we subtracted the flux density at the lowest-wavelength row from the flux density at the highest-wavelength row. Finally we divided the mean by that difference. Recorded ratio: -24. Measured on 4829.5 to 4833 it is -69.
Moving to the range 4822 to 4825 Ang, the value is 35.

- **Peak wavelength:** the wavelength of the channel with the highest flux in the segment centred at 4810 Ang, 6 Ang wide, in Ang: 4807.82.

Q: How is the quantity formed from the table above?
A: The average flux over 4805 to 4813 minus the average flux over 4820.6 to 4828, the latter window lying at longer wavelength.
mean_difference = -0.6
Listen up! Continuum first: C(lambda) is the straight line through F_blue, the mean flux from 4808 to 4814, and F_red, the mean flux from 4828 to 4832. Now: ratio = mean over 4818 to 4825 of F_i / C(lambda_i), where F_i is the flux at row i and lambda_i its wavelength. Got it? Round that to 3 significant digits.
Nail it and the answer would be 1.08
